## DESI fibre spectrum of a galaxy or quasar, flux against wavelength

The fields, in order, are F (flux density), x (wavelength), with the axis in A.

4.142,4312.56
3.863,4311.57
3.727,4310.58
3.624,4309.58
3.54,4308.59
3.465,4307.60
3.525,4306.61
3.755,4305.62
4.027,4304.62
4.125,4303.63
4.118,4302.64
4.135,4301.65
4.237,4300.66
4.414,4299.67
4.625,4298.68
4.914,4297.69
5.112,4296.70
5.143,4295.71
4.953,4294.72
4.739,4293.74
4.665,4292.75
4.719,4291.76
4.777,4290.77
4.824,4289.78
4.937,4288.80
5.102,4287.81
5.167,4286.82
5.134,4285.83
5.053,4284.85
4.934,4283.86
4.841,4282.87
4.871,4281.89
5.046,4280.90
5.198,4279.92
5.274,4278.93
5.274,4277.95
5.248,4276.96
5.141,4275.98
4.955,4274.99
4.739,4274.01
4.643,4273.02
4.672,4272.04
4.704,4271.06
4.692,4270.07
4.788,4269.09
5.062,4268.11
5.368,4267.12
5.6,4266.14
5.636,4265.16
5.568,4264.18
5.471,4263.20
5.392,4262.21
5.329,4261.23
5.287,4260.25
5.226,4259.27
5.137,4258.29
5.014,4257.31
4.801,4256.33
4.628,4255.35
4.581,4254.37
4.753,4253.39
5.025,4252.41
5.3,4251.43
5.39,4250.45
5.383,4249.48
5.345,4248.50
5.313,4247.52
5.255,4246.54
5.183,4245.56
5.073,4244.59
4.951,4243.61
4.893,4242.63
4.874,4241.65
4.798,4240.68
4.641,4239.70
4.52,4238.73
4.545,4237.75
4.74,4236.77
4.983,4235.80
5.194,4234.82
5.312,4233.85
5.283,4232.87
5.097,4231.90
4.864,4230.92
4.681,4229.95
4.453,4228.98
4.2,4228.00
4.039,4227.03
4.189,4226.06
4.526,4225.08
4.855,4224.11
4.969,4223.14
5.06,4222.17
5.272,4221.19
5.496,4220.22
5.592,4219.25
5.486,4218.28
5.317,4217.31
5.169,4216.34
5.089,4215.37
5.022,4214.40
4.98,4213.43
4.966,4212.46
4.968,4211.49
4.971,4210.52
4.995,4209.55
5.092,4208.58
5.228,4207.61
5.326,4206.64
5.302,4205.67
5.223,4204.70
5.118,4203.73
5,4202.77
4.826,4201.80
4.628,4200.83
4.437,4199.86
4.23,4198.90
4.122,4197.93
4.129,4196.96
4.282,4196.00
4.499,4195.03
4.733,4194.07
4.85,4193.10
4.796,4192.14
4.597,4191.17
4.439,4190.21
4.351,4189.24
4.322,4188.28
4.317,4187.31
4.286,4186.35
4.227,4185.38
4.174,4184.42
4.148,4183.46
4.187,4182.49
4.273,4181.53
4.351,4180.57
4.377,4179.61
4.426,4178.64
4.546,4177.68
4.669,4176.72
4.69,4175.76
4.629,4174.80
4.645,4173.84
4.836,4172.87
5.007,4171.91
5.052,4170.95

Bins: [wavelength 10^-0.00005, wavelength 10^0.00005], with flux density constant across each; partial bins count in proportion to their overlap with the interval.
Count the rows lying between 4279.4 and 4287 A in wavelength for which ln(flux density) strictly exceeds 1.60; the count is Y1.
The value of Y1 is 5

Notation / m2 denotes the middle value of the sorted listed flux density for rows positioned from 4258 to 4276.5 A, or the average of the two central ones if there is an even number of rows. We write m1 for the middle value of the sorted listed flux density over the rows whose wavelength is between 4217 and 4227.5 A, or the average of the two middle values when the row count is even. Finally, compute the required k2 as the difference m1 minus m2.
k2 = -0.1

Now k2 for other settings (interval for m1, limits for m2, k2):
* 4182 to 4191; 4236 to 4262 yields -0.7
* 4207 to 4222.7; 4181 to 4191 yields 0.8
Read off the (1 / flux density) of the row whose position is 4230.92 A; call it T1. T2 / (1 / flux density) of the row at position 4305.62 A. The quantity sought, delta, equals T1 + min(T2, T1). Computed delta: 0.41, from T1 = 0.206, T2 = 0.266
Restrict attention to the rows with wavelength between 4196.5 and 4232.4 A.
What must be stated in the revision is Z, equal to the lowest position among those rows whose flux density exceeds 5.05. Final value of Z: 4203.73 A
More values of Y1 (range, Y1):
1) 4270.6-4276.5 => 2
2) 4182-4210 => 8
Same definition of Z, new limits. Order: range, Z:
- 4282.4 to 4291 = 4284.85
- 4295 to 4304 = 4295.71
